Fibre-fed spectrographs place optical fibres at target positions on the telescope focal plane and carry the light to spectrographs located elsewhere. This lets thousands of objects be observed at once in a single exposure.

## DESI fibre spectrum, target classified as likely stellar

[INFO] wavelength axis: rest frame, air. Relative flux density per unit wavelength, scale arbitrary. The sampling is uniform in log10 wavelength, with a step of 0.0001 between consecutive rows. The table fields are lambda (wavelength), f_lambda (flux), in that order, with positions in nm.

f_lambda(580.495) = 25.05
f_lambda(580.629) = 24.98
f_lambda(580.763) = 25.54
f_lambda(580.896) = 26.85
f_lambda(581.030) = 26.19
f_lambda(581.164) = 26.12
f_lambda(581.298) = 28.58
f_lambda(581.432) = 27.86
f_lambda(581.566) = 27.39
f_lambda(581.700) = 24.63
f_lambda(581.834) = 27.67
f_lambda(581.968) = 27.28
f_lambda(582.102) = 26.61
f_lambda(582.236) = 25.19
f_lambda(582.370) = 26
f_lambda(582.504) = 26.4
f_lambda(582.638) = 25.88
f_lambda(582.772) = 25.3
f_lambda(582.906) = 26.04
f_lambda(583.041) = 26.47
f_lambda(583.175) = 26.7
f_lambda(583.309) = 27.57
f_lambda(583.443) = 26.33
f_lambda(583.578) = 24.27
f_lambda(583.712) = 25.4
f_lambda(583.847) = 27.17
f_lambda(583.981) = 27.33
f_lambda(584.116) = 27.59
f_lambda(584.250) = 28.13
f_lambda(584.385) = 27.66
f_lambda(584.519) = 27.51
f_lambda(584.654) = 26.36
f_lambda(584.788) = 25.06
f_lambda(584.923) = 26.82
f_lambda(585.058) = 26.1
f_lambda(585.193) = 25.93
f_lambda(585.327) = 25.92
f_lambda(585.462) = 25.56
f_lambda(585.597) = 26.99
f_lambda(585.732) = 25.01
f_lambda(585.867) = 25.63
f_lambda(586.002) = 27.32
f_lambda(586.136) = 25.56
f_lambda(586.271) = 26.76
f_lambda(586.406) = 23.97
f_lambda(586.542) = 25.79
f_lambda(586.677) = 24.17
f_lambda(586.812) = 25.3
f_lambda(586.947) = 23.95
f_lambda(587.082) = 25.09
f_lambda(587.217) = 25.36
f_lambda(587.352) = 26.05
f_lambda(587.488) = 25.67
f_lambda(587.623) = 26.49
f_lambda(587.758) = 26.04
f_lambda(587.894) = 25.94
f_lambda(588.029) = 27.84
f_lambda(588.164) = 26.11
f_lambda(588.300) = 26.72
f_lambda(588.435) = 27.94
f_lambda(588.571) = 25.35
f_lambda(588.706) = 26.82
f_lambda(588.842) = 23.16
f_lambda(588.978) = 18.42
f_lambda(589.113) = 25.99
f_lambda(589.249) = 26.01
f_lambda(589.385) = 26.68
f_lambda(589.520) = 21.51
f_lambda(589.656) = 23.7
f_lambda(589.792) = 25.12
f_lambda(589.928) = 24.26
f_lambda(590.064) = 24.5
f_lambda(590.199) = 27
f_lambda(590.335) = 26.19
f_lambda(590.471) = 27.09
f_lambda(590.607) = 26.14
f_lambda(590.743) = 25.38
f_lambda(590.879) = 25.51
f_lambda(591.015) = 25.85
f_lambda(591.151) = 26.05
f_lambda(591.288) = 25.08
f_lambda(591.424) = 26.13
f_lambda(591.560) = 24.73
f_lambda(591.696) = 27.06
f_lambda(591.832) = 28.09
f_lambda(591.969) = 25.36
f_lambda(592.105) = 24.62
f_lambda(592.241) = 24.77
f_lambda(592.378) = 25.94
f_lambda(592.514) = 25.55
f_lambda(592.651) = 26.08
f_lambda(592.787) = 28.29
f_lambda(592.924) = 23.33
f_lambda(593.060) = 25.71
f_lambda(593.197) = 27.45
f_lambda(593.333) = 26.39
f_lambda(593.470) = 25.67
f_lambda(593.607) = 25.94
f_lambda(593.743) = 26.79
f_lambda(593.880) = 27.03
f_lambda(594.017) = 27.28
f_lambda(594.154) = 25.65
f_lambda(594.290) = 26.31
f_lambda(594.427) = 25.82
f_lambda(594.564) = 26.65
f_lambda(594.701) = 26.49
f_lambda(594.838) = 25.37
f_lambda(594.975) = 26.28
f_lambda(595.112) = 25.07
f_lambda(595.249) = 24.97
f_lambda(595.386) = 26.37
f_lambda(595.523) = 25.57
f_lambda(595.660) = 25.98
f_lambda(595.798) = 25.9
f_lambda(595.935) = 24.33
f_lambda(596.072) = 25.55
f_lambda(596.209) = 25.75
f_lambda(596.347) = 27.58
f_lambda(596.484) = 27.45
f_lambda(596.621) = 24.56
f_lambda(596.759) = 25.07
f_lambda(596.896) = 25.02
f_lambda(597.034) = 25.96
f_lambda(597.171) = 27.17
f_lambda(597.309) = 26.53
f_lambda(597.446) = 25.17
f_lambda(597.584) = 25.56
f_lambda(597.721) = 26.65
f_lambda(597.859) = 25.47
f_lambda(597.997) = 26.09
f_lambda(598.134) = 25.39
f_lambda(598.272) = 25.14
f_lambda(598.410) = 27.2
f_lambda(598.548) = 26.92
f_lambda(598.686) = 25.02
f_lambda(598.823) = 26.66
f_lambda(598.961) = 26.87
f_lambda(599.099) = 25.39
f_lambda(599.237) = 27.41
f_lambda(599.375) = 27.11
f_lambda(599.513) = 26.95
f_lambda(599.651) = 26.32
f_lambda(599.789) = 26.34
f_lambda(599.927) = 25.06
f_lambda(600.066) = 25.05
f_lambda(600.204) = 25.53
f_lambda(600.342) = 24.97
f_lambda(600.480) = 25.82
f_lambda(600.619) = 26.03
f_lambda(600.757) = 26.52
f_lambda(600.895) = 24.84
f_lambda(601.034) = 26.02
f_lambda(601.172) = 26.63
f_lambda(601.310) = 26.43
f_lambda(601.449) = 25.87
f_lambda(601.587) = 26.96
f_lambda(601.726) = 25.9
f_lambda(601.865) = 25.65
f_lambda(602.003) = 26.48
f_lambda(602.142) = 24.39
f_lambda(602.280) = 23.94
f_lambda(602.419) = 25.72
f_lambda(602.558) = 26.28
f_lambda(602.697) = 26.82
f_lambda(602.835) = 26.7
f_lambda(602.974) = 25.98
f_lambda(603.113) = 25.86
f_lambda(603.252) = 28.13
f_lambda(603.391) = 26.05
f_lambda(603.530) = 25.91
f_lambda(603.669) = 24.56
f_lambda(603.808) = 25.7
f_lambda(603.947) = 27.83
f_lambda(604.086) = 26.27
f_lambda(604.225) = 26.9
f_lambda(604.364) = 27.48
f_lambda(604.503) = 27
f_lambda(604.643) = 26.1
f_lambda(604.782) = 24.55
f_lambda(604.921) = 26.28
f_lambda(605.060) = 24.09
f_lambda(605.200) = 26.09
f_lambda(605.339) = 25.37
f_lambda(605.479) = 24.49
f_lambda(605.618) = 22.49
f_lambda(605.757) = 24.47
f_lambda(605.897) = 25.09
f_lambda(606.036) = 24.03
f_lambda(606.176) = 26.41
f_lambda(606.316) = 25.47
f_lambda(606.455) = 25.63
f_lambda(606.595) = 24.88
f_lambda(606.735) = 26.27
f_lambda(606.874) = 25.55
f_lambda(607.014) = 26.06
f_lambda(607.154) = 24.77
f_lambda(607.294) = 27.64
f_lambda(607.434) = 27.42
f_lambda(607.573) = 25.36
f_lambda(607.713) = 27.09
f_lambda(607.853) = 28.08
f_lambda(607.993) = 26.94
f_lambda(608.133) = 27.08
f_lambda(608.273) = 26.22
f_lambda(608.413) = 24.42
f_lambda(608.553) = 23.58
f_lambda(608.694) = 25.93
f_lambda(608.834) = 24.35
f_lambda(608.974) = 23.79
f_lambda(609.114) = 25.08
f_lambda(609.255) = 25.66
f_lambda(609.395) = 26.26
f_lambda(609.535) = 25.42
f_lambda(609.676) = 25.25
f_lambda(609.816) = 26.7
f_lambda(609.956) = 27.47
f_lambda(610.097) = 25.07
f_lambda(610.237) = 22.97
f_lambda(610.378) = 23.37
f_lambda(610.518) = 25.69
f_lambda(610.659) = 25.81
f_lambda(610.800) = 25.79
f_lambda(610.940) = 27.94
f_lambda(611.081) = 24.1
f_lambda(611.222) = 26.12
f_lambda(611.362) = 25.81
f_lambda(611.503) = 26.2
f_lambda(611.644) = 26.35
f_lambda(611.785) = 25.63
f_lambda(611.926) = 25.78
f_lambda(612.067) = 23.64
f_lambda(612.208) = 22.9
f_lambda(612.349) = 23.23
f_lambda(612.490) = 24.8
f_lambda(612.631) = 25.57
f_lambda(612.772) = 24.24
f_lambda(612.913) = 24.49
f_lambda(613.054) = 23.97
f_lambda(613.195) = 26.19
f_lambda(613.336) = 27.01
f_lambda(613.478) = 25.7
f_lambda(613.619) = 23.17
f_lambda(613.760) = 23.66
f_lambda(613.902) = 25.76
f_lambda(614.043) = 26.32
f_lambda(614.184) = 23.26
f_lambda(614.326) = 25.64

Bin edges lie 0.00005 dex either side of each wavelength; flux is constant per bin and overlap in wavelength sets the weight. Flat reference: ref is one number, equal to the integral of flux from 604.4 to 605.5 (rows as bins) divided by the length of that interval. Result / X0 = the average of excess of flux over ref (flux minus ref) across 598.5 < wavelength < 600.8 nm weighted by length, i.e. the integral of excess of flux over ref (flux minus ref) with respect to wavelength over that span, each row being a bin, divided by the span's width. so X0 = 0.5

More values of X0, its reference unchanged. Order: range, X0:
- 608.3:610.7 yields -0.5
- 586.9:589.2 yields -0.1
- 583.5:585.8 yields 0.8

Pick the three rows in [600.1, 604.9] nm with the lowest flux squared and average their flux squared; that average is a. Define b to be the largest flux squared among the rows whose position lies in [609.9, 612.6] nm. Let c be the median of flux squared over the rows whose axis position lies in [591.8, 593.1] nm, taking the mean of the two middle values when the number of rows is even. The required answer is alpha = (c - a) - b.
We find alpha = -714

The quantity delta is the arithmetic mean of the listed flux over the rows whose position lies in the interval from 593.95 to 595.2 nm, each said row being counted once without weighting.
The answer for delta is 26.1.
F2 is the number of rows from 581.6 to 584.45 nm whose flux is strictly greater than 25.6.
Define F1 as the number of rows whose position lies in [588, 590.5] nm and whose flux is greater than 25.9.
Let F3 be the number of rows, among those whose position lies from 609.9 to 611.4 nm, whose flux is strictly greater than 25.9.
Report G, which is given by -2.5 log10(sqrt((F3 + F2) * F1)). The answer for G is -2.9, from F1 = 11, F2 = 16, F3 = 3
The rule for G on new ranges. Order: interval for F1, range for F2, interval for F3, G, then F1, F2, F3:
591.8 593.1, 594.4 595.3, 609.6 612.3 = -2.0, 4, 4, 6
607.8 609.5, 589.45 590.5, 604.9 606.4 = -1.9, 6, 3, 3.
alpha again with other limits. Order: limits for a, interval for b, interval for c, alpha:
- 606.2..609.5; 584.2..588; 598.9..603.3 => -686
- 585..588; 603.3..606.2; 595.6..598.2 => -689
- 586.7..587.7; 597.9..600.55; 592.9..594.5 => -683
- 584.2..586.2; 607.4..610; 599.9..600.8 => -772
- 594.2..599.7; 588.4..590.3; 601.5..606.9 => -716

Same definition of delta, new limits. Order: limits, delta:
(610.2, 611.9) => 25.5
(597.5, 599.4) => 26.2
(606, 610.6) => 25.6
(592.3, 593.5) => 26.0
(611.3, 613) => 24.9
